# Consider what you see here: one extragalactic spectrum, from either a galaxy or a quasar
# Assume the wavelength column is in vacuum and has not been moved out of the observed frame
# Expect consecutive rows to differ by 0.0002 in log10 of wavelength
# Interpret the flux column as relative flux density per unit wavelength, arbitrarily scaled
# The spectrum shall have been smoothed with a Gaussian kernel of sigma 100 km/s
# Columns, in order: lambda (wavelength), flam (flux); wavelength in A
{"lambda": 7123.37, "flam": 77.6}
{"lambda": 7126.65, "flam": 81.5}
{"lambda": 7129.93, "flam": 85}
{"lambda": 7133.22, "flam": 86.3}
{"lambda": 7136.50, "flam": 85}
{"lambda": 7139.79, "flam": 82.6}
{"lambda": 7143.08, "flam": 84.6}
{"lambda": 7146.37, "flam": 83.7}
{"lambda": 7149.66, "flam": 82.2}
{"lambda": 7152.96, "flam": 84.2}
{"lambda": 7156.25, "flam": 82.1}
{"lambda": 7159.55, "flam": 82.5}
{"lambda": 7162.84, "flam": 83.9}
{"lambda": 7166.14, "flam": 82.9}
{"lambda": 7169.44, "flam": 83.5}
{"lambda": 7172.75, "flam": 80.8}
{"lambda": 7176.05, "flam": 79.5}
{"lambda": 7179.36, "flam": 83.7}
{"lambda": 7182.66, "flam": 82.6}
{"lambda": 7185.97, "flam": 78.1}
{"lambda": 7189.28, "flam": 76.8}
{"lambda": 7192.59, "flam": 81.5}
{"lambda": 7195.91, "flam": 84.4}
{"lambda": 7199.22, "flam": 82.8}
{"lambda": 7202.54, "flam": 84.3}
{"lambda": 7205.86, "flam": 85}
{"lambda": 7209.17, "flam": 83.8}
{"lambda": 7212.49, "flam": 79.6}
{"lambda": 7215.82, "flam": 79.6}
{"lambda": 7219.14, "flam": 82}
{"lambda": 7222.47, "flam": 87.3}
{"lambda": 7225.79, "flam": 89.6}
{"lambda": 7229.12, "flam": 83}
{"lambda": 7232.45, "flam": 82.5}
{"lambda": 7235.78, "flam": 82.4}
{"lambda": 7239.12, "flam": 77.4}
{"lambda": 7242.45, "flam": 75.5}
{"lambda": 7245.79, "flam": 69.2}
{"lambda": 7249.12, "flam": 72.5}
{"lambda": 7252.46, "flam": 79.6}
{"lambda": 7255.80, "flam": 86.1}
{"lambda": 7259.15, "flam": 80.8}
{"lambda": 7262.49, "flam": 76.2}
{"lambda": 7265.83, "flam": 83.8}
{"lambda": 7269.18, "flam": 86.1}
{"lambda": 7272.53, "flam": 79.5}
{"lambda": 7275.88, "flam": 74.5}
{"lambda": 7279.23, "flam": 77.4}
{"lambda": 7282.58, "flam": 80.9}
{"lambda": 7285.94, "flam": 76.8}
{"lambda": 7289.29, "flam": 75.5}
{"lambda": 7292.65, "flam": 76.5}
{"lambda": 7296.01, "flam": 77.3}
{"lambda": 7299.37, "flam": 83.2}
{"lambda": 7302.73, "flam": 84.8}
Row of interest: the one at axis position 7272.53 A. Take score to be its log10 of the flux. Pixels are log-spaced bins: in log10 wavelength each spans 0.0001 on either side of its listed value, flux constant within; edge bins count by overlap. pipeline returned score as 1.90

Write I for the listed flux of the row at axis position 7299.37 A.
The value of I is 83.2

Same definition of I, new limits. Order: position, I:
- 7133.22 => 86.3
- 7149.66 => 82.2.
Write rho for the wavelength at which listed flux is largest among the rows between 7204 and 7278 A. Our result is 7225.79 A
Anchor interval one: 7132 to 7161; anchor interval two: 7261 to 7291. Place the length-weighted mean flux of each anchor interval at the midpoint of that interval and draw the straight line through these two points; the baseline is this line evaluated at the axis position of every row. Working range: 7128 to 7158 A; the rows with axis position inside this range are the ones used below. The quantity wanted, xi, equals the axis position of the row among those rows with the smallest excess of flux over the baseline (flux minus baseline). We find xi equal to 7149.66 A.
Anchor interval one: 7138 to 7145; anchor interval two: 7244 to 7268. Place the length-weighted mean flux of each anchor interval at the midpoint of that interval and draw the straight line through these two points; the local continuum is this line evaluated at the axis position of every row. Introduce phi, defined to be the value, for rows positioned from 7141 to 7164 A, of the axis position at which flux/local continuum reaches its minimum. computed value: 7149.66 A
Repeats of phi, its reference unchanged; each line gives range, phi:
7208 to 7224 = 7212.49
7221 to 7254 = 7245.79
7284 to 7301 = 7289.29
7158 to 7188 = 7185.97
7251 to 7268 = 7262.49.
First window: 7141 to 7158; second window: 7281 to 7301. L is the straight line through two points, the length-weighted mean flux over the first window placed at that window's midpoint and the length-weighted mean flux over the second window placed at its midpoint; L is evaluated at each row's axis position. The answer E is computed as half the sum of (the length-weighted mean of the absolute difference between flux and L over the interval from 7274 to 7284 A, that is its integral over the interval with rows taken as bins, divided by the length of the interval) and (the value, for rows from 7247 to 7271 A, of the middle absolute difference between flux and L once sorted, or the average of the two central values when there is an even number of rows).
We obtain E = 3.6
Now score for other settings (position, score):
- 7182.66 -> 1.92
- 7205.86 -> 1.93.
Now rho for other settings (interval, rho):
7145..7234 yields 7225.79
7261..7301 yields 7269.18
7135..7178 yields 7136.50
